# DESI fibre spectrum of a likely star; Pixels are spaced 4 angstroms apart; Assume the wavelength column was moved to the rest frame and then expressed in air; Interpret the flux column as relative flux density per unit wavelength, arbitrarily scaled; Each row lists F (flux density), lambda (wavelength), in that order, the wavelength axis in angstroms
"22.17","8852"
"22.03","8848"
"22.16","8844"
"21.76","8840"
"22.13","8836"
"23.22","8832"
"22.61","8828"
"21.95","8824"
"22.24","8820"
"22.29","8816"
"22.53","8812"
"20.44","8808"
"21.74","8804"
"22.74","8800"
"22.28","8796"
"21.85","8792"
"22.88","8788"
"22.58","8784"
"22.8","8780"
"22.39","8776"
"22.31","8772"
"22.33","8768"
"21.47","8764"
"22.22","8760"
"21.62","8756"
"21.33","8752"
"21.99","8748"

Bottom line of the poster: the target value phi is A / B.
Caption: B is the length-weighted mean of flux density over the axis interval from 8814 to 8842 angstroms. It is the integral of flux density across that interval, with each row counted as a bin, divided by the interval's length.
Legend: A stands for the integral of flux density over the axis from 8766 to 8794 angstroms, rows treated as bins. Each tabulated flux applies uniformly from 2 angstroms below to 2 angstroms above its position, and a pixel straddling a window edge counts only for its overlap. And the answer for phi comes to 28.2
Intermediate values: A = 629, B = 22.3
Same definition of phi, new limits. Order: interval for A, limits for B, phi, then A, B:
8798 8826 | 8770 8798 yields 27.4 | 616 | 22.4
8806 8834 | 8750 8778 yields 28.3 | 621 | 22.0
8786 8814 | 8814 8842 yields 27.7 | 618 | 22.3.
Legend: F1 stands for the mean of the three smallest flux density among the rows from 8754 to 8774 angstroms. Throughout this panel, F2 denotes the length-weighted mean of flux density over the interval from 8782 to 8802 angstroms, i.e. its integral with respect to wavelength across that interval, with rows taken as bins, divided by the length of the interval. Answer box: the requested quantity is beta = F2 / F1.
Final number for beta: 1.03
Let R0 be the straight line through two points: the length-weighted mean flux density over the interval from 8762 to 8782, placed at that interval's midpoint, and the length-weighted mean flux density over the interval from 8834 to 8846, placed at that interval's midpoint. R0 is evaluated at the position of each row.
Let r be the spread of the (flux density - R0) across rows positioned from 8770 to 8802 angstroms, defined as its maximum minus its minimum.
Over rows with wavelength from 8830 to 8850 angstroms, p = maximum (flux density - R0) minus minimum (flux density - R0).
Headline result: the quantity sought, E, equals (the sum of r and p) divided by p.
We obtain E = 1.7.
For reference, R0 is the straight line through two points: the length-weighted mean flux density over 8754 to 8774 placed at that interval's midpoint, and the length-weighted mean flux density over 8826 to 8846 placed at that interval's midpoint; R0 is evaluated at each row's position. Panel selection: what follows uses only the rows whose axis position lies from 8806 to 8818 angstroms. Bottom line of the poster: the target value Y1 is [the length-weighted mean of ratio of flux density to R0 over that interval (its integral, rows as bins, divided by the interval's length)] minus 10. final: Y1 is -9.02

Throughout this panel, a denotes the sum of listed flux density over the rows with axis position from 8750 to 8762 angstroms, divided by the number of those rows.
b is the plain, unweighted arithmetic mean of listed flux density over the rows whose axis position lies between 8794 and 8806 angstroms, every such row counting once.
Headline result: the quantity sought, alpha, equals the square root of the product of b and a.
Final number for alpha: 22.0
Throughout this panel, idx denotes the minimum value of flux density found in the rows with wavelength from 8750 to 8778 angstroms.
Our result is 21.33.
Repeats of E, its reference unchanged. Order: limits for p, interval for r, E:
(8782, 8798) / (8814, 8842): 2.4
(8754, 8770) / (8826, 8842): 2.6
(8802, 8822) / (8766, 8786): 1.2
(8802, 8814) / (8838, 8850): 1.2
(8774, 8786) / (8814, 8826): 1.7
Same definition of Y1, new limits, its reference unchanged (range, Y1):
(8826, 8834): -8.97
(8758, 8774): -9.00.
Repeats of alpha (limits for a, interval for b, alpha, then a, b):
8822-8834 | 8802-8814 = 22.1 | 22.6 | 21.6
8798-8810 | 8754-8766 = 21.7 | 21.6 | 21.8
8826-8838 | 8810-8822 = 22.5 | 22.7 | 22.4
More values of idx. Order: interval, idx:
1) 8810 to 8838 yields 21.95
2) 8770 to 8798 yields 21.85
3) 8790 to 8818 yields 20.44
